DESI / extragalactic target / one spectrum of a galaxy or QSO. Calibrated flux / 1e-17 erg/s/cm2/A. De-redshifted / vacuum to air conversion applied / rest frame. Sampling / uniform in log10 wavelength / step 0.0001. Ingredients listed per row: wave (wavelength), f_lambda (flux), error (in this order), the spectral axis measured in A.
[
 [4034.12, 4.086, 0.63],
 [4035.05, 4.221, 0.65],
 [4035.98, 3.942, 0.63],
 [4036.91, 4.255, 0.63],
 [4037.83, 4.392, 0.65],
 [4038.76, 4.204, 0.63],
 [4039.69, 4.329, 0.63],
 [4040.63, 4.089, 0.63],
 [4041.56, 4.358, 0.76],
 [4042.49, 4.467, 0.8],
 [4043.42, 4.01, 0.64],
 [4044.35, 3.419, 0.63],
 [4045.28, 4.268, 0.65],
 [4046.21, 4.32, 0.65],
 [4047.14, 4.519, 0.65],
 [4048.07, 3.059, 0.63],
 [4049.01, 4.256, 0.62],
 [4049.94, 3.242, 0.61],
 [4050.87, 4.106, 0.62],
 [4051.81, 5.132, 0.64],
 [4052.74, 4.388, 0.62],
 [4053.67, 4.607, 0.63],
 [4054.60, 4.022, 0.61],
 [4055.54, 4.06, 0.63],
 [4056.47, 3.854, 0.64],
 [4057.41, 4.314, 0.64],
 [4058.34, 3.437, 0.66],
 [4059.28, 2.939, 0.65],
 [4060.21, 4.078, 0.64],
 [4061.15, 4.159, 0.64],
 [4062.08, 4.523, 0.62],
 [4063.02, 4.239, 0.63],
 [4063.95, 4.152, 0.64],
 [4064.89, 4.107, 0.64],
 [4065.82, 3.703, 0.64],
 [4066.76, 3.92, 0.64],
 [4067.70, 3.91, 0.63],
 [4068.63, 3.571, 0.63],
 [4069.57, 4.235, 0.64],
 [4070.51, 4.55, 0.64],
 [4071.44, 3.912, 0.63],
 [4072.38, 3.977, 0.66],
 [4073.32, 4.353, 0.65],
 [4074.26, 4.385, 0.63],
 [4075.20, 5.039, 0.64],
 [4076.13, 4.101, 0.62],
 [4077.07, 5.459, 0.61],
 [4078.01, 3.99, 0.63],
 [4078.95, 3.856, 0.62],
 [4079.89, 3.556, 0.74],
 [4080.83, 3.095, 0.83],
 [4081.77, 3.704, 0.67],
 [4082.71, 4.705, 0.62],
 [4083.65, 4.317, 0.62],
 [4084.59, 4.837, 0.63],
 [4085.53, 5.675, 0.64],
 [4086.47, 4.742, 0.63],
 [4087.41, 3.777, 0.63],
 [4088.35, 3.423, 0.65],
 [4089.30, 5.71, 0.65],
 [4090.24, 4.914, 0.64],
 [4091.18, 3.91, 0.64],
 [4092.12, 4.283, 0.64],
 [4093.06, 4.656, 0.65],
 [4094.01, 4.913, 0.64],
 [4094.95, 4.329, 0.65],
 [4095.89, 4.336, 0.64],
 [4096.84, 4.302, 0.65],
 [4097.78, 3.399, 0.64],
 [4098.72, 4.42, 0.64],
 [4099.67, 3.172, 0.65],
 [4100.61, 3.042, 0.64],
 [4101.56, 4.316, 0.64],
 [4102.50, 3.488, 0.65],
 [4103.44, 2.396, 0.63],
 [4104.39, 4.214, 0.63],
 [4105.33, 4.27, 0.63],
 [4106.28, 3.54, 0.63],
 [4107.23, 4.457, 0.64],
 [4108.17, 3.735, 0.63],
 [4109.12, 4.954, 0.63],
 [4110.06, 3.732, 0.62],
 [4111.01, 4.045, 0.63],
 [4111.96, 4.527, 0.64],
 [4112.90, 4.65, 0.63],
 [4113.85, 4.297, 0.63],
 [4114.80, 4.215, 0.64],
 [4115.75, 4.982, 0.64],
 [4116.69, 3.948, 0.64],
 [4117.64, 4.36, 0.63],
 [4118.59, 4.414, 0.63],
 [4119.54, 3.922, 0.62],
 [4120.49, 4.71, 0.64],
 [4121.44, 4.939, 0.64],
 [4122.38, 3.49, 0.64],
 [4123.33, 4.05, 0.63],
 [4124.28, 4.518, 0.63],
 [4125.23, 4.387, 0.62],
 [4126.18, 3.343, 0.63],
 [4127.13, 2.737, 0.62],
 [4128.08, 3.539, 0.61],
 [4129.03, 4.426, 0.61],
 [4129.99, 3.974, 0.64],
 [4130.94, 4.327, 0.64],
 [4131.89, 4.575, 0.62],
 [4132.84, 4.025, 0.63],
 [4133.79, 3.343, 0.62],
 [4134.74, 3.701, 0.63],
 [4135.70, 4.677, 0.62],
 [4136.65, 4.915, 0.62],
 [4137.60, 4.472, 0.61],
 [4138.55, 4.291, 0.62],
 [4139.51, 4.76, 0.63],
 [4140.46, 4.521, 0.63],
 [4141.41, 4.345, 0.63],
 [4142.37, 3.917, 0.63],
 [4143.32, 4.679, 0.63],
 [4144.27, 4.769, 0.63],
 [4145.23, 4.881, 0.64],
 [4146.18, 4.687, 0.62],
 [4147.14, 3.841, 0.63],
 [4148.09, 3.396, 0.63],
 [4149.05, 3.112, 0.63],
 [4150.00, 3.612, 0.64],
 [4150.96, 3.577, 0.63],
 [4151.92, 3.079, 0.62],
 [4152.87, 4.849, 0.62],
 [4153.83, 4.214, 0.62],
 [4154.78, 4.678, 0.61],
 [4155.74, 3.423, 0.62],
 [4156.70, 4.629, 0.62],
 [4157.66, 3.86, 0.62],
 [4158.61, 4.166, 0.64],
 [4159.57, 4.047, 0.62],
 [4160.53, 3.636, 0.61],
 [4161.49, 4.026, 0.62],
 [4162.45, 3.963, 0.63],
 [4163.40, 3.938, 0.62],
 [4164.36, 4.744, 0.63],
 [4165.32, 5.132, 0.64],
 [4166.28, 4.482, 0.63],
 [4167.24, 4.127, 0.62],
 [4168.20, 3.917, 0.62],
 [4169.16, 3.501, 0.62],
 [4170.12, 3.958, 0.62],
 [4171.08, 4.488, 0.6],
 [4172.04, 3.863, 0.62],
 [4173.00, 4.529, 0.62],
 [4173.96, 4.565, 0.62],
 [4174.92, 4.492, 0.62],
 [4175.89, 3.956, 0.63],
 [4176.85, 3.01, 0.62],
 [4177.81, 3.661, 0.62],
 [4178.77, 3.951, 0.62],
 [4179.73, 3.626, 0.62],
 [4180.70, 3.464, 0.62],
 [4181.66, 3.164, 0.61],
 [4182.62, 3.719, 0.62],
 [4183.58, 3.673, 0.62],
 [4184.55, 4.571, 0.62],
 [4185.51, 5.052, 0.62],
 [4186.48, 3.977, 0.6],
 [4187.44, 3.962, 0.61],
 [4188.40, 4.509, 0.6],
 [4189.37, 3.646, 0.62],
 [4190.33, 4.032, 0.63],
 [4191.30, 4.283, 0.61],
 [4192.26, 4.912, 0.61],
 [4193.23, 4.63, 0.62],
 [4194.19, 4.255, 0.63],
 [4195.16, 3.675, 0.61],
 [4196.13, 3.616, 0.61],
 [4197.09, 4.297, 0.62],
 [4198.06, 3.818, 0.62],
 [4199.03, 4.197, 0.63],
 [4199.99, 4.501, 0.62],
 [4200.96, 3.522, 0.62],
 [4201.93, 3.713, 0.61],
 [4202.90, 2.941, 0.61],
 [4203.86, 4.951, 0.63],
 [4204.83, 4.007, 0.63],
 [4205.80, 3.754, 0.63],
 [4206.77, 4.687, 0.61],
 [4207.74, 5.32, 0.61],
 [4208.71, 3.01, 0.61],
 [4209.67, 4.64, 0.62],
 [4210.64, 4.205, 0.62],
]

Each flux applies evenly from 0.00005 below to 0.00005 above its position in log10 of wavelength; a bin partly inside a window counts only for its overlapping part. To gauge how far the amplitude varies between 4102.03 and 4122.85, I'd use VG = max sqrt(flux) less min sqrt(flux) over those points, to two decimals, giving 0.68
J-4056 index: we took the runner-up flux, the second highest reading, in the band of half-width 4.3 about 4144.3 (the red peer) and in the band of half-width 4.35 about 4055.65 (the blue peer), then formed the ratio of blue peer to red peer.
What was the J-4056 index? 0.97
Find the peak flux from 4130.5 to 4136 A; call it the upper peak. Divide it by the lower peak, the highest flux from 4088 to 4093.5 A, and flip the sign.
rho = -0.82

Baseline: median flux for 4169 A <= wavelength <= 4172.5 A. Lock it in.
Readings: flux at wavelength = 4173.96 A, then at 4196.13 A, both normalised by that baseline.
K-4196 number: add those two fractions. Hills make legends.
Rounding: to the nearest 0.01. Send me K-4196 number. 2.09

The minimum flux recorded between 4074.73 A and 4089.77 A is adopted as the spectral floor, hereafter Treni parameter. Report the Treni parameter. 3.095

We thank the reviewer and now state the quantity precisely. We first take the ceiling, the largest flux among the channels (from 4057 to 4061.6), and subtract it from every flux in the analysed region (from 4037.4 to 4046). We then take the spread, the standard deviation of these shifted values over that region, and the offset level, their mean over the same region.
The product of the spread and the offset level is -0.04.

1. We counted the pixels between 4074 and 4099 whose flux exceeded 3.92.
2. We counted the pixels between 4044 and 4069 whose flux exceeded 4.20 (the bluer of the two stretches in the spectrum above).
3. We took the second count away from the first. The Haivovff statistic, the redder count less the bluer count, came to 9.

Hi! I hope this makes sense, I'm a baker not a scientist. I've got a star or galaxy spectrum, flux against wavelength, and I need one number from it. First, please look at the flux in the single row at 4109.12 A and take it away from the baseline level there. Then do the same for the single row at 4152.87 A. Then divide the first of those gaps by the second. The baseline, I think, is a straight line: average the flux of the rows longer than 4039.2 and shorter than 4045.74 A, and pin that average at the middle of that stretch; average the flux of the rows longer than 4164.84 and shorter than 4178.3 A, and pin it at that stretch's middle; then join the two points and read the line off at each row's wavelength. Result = 1.1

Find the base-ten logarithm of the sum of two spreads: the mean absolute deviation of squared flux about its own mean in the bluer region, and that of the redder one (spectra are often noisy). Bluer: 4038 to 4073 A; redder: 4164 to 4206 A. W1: 0.785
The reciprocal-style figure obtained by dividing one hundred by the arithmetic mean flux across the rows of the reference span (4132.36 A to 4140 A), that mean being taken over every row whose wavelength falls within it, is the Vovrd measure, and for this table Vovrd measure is 23.4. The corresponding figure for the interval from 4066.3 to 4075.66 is 23.9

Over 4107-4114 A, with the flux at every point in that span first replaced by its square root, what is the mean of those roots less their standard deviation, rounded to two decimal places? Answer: 1.97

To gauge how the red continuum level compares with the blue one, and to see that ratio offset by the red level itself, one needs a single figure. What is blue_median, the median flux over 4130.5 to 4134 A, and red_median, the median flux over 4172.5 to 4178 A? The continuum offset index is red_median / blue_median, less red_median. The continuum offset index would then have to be -3.2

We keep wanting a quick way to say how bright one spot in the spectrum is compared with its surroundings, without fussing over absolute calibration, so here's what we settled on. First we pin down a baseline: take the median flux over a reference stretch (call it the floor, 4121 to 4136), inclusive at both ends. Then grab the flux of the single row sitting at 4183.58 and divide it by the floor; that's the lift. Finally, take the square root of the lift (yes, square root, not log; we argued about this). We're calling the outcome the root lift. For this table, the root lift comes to 0.95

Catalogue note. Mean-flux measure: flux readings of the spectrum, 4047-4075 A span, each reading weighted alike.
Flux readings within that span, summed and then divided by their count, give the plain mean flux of 4.06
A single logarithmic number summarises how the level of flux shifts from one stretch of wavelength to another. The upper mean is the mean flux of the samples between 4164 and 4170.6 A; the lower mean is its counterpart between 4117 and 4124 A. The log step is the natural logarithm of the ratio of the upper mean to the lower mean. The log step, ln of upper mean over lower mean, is 0.00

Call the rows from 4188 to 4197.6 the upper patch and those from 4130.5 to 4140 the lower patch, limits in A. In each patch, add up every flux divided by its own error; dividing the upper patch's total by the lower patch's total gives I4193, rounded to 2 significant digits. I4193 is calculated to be 0.98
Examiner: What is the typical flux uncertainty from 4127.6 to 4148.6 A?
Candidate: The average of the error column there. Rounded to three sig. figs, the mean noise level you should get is 0.626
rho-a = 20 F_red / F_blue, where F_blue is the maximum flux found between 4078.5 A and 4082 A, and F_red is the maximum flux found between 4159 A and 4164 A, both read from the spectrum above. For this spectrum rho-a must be 21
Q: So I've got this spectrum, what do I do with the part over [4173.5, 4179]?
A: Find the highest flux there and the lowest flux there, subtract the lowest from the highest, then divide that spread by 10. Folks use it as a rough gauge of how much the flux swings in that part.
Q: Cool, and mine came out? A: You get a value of 0.16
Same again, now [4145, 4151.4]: 0.18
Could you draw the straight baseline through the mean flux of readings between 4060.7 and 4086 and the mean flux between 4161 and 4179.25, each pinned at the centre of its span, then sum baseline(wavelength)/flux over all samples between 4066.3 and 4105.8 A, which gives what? 44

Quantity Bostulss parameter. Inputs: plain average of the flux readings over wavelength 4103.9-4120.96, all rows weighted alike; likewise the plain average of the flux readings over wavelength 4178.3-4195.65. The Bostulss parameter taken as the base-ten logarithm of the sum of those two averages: 0.921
